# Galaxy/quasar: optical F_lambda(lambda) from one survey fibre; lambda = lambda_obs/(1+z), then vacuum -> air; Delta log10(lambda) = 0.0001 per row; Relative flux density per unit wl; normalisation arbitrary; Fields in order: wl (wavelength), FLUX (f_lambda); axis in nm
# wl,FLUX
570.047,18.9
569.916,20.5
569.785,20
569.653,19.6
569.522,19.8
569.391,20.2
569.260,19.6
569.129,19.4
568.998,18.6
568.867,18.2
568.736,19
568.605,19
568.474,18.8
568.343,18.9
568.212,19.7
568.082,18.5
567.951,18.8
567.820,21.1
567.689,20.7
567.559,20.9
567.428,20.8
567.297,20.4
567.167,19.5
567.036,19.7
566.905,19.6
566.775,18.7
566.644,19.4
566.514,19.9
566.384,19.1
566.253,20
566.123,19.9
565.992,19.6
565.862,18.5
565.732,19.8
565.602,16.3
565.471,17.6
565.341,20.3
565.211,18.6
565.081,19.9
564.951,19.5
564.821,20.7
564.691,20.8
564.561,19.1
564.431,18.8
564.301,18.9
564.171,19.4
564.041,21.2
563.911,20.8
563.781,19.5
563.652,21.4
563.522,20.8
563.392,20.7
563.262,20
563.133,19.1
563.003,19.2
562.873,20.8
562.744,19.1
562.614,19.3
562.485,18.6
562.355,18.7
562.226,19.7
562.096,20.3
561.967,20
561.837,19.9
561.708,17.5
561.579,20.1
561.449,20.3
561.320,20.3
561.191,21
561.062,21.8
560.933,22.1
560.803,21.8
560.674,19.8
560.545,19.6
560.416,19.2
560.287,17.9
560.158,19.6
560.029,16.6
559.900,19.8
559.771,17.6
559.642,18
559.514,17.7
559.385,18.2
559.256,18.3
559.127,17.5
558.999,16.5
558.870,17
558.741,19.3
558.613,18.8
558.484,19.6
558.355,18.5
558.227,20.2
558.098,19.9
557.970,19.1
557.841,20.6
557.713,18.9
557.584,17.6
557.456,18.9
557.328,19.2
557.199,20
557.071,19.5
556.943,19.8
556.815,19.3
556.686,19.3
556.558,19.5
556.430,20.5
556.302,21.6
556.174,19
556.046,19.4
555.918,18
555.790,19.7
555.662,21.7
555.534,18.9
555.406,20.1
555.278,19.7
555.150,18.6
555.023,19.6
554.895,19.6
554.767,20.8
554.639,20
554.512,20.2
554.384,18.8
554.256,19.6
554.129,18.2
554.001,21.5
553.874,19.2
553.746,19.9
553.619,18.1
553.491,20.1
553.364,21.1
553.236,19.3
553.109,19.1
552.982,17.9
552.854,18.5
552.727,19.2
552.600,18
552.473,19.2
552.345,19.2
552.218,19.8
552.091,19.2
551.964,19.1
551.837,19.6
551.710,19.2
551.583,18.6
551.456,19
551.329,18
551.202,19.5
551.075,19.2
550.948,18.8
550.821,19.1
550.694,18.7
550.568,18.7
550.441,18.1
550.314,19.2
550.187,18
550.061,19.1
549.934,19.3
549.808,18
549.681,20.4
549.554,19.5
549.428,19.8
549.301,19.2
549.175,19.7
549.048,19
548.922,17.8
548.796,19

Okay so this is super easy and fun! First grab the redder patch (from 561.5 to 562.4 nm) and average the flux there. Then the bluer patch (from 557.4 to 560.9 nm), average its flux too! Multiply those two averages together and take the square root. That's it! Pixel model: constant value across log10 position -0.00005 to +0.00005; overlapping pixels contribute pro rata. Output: 19.1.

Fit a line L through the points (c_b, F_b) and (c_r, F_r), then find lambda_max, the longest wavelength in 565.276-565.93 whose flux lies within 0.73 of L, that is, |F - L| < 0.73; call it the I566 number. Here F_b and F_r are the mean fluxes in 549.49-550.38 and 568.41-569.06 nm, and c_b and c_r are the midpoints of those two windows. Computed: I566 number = 565.862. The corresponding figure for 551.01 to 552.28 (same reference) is 552.091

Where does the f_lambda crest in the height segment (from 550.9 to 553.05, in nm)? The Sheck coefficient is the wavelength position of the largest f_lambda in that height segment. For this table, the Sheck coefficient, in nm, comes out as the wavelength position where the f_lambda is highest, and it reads 552.218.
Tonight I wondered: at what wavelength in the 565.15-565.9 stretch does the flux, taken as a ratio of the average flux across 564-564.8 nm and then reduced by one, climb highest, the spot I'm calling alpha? 565.341 nm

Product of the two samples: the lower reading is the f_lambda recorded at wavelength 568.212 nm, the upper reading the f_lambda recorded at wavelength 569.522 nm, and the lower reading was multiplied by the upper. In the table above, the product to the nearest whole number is 390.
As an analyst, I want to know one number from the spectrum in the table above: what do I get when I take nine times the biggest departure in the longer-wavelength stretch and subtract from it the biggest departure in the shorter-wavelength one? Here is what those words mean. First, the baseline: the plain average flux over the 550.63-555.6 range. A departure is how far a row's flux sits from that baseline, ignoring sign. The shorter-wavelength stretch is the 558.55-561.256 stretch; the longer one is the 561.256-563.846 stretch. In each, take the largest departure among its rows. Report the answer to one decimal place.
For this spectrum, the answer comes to 16.2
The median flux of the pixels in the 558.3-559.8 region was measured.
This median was 18.1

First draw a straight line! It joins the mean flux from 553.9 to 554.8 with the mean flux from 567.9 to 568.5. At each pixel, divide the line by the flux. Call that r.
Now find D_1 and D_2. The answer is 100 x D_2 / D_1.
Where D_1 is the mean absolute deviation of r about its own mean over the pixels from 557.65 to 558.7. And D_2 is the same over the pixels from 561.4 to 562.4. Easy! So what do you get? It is 121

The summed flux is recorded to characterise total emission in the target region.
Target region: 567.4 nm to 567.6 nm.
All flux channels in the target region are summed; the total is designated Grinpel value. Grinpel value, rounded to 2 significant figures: 42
